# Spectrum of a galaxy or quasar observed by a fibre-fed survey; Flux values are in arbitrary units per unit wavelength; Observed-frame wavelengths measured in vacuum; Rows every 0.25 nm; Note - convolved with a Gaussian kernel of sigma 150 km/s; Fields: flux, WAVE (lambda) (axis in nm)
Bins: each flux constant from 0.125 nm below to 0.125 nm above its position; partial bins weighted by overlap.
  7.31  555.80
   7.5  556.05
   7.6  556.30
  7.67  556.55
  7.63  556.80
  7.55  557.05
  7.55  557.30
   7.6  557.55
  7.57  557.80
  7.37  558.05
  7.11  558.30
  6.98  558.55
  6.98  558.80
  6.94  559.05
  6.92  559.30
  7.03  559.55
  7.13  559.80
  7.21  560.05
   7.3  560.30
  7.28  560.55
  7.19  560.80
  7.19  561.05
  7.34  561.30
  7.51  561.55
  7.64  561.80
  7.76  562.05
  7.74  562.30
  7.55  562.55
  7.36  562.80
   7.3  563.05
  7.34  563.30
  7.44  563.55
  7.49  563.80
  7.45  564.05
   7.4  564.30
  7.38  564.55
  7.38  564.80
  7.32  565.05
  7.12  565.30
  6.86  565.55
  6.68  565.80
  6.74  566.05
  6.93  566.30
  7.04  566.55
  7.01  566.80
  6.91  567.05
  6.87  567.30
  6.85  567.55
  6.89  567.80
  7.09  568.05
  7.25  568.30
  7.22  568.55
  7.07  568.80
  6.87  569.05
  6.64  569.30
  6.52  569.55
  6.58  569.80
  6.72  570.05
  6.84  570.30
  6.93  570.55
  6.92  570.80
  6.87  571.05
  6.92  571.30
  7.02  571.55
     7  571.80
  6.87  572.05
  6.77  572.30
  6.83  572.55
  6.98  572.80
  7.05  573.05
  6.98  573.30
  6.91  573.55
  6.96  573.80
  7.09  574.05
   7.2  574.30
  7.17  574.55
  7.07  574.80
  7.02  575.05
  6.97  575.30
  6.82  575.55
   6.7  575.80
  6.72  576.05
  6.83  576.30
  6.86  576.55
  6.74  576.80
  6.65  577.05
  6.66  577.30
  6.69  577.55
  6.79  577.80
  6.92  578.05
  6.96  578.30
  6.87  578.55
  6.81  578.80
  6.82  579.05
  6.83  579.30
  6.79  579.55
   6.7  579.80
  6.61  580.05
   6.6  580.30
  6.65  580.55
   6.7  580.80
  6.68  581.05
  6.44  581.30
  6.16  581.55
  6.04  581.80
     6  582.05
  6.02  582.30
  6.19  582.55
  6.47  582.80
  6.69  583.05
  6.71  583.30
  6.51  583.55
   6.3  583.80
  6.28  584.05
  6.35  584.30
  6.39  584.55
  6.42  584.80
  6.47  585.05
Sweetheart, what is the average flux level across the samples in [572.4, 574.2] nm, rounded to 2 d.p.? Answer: 6.97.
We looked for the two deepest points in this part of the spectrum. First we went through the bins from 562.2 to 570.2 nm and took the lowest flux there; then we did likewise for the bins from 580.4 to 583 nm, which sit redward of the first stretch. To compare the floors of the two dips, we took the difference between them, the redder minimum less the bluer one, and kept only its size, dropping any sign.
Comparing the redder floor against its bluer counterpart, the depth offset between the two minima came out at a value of 0.5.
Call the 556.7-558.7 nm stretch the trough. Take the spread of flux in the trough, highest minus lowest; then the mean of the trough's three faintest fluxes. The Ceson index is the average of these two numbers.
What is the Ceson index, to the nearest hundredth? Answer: 3.90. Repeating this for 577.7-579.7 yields 3.48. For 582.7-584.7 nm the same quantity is 3.37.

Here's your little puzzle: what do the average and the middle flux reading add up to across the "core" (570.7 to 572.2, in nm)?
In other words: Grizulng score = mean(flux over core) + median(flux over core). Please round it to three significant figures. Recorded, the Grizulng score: 13.9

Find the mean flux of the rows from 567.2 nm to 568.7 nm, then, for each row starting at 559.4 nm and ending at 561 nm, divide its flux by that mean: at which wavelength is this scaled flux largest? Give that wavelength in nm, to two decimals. 560.30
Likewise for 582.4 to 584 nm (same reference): 583.30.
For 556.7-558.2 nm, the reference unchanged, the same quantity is 556.80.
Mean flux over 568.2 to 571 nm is 6.9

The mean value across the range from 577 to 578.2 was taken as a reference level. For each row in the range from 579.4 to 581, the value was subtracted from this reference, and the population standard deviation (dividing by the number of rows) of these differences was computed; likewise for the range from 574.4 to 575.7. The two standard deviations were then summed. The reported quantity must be 0.18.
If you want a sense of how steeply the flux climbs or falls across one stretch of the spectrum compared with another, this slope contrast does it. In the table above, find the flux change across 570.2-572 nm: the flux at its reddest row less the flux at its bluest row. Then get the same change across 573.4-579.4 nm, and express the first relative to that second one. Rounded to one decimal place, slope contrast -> -2.0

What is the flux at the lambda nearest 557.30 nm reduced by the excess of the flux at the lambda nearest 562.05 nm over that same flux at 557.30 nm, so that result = 7.3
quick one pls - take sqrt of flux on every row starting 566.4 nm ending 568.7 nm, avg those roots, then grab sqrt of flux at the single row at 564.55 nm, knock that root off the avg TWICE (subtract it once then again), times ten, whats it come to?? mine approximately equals -27.8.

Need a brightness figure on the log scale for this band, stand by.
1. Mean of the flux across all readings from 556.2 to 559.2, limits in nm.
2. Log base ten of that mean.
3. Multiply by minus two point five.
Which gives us -2.17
